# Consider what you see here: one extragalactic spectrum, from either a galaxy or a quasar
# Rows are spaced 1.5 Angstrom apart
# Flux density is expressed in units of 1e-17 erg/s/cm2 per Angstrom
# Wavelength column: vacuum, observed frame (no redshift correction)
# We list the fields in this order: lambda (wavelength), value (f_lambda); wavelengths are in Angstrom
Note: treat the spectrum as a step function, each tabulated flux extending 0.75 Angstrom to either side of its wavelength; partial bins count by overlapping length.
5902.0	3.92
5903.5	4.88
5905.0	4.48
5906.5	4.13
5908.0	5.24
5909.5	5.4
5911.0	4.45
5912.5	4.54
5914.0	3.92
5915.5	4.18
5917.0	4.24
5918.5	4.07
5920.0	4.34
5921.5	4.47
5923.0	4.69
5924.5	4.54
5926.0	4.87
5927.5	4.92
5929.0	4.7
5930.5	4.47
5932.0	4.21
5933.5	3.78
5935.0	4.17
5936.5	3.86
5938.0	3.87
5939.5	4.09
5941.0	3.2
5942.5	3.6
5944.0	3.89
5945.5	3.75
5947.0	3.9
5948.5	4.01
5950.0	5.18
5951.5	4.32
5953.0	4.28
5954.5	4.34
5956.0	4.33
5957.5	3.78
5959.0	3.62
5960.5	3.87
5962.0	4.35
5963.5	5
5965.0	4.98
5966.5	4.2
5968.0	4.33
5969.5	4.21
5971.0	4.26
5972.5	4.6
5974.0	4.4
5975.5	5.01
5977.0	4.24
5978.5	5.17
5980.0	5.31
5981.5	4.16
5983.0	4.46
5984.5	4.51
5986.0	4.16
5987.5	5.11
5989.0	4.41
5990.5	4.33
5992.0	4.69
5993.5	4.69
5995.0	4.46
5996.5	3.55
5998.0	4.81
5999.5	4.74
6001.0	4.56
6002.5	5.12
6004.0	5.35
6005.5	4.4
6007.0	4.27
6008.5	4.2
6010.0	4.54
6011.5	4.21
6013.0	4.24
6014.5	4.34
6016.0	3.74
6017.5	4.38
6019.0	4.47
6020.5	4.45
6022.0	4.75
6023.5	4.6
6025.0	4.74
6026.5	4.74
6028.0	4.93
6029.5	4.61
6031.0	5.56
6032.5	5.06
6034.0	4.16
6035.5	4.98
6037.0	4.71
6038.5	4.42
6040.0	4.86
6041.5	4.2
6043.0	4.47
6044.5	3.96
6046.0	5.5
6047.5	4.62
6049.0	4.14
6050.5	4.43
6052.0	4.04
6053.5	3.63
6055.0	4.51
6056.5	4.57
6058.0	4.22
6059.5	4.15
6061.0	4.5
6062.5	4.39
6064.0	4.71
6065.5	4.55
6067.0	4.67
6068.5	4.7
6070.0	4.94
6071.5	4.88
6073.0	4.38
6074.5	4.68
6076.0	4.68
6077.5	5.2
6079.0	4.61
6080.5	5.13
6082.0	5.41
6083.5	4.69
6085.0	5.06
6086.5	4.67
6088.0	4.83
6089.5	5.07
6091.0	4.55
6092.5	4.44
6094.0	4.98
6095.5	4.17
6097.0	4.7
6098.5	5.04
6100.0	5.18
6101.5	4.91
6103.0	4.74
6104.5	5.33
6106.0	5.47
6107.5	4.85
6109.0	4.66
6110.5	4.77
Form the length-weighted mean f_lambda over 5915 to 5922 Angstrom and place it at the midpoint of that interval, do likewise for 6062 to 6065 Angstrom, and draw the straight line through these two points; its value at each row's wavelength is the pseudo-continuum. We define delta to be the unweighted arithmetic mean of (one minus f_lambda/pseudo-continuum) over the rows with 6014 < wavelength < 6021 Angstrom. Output 0.042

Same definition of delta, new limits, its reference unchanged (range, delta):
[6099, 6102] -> -0.087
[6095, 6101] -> -0.029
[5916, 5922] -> -0.005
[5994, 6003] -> -0.026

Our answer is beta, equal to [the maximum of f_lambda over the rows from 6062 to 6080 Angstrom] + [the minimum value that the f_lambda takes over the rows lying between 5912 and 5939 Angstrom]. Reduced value 9.0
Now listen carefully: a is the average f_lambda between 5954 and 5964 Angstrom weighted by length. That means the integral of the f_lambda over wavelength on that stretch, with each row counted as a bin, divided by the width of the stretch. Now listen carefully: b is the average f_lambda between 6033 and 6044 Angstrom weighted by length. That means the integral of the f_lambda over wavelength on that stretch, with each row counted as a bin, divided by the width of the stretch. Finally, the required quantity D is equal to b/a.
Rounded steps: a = 4.2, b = 4.54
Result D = 1.09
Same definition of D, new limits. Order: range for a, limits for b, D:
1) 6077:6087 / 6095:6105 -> 0.98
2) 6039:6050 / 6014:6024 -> 0.97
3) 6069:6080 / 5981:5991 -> 0.93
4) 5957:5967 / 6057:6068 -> 1.05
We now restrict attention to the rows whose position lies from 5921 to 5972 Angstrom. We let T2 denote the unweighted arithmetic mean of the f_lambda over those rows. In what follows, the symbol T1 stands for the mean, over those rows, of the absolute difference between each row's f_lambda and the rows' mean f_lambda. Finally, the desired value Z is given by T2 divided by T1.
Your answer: 12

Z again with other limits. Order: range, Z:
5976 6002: 14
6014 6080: 16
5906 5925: 14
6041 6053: 13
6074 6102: 19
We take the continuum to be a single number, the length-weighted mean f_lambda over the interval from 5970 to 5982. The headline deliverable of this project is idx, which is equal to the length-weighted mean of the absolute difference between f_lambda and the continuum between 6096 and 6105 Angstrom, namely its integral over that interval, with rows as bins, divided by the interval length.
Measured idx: 0.33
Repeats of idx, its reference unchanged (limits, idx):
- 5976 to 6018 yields 0.37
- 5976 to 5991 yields 0.39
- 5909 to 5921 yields 0.43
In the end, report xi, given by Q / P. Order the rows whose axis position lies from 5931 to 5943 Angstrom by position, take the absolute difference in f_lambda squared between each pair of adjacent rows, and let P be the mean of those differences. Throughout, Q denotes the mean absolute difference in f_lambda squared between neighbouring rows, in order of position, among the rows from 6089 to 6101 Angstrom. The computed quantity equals 1.4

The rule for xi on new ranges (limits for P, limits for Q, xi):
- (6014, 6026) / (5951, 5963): 0.8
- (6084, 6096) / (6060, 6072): 0.4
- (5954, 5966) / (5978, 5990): 1.9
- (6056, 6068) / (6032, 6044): 2.5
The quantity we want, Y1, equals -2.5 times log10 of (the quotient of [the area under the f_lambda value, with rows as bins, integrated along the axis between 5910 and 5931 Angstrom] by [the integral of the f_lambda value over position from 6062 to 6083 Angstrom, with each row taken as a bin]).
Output 0.07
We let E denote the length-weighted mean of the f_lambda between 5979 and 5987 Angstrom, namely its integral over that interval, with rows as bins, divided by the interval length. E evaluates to 4.56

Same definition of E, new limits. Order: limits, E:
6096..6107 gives 5.03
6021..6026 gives 4.69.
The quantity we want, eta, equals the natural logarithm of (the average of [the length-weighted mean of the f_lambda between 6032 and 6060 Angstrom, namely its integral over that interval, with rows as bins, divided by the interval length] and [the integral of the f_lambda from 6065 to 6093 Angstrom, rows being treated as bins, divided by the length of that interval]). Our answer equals 1.532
